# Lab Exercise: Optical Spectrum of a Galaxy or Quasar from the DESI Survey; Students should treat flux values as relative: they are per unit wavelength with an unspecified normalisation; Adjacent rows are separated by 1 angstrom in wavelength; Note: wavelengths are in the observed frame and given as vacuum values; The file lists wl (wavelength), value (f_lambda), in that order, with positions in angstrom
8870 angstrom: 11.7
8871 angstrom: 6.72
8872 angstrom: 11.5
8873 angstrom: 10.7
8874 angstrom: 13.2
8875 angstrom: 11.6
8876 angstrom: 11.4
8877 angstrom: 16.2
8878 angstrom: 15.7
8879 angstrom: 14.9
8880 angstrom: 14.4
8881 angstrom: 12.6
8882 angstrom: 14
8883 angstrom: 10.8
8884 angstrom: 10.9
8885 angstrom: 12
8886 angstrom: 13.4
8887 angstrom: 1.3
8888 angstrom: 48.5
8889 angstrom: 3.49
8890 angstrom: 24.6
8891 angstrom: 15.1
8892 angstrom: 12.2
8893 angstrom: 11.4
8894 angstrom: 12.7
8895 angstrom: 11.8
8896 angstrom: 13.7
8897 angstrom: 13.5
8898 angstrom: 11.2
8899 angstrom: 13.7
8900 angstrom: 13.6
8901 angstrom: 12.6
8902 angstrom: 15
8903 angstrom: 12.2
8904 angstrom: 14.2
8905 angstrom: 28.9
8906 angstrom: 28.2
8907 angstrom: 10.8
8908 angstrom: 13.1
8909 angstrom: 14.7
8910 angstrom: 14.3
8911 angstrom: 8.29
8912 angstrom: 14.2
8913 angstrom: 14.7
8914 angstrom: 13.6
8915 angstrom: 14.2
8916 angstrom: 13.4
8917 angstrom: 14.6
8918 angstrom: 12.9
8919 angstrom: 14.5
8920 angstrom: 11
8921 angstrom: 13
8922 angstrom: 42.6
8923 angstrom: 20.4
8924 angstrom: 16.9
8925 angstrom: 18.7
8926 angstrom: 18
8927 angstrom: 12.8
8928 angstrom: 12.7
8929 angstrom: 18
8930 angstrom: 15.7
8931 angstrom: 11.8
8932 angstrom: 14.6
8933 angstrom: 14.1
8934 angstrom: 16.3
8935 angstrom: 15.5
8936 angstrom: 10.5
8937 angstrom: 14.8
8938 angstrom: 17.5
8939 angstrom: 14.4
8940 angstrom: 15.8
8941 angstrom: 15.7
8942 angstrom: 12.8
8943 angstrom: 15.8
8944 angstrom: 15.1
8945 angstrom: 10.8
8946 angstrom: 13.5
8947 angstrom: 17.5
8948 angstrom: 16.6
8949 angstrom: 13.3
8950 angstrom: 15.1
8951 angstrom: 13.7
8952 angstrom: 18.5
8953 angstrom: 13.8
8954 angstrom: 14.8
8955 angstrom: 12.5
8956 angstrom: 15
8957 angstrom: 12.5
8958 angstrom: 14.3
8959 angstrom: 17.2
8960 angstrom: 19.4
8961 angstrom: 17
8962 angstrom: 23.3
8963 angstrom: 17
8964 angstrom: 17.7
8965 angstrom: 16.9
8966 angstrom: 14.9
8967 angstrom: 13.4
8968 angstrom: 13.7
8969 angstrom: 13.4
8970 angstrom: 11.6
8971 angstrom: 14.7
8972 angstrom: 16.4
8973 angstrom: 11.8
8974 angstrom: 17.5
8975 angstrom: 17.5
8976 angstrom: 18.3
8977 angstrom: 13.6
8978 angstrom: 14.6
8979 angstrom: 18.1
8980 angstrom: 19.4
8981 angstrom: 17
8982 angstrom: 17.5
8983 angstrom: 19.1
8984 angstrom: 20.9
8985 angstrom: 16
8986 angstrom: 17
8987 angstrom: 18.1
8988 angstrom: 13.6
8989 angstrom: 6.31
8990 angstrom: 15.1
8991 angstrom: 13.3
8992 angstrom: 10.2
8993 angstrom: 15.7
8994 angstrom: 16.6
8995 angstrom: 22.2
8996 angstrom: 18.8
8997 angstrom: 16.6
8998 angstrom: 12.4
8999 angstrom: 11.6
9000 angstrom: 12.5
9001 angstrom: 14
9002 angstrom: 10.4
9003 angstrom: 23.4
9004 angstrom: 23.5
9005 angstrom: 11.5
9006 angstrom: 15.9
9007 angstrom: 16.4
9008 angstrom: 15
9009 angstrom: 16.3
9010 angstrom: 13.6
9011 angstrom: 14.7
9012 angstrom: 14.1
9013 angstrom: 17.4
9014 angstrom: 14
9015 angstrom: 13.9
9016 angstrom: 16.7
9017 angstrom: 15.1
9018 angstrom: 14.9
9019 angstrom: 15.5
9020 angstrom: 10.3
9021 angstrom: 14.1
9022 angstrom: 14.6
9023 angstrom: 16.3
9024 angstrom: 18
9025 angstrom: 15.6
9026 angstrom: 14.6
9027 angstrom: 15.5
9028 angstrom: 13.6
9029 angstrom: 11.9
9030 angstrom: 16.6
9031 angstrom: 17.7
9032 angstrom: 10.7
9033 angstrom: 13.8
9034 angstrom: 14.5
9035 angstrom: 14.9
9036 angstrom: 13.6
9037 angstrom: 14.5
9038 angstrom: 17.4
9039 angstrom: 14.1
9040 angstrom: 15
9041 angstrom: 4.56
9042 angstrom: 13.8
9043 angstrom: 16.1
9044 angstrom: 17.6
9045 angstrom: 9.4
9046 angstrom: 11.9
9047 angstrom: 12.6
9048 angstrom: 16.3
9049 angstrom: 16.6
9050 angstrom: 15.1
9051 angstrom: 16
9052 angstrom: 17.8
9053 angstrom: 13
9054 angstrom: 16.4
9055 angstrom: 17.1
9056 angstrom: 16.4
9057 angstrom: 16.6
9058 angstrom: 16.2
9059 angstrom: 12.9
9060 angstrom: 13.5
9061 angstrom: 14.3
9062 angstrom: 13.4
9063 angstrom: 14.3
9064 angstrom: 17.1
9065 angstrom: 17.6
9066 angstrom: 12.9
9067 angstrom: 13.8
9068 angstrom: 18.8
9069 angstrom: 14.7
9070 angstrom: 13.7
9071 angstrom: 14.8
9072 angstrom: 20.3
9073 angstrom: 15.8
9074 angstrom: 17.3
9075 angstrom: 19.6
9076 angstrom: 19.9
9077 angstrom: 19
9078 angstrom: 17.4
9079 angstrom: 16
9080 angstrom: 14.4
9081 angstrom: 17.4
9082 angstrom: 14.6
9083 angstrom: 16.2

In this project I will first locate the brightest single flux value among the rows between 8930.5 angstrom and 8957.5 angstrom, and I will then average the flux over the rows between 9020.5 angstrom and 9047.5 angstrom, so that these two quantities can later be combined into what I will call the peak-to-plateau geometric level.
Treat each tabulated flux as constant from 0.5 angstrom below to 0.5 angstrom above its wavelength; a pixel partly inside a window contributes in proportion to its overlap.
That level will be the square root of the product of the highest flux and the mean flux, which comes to 16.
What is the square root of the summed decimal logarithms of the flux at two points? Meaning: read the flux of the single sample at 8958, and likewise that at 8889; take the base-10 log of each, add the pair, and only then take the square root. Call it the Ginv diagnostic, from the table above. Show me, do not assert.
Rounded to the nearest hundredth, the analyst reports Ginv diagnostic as 1.30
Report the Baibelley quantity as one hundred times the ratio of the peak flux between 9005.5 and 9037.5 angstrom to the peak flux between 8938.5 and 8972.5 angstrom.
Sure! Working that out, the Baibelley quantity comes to 77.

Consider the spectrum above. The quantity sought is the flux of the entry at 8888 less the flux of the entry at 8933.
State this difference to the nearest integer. 34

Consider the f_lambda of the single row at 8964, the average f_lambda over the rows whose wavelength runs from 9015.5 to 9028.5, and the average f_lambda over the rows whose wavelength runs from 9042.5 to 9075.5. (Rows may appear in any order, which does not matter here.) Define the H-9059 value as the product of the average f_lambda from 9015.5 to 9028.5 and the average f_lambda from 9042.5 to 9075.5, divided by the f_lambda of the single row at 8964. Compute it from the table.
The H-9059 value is 13.1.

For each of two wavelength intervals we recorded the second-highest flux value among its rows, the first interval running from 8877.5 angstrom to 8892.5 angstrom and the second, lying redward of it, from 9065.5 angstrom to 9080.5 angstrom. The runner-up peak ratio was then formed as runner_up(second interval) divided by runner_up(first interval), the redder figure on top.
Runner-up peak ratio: 0.81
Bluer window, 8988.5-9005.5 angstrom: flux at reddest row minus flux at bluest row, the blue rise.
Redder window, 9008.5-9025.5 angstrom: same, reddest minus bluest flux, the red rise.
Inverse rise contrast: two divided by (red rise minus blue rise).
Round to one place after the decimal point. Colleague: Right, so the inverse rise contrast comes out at -0.3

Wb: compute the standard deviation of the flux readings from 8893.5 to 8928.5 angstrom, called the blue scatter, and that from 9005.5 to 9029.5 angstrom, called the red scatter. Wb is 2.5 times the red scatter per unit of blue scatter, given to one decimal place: 0.7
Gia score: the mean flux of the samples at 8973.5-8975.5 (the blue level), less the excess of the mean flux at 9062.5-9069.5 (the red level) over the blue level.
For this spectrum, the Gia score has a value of 19.4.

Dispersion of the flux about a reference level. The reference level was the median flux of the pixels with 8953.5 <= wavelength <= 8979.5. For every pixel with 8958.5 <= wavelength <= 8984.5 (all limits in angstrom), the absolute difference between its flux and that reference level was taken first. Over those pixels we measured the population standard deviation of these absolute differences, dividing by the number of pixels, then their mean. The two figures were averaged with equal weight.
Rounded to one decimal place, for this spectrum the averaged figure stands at 2.2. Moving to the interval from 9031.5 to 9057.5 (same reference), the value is 2.1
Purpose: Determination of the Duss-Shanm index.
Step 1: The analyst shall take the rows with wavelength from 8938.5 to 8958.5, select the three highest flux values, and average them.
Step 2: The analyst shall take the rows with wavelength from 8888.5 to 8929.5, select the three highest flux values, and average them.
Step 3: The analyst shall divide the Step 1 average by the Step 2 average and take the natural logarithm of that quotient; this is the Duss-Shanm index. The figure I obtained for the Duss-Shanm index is -0.64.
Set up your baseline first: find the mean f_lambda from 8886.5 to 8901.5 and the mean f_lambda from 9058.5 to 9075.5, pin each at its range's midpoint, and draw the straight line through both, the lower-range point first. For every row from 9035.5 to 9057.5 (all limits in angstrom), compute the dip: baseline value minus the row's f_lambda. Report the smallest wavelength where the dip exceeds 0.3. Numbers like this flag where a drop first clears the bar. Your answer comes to 9036 angstrom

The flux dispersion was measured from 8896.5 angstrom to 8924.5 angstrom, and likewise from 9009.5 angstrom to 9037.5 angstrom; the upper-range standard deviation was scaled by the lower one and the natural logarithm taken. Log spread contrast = -1.33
